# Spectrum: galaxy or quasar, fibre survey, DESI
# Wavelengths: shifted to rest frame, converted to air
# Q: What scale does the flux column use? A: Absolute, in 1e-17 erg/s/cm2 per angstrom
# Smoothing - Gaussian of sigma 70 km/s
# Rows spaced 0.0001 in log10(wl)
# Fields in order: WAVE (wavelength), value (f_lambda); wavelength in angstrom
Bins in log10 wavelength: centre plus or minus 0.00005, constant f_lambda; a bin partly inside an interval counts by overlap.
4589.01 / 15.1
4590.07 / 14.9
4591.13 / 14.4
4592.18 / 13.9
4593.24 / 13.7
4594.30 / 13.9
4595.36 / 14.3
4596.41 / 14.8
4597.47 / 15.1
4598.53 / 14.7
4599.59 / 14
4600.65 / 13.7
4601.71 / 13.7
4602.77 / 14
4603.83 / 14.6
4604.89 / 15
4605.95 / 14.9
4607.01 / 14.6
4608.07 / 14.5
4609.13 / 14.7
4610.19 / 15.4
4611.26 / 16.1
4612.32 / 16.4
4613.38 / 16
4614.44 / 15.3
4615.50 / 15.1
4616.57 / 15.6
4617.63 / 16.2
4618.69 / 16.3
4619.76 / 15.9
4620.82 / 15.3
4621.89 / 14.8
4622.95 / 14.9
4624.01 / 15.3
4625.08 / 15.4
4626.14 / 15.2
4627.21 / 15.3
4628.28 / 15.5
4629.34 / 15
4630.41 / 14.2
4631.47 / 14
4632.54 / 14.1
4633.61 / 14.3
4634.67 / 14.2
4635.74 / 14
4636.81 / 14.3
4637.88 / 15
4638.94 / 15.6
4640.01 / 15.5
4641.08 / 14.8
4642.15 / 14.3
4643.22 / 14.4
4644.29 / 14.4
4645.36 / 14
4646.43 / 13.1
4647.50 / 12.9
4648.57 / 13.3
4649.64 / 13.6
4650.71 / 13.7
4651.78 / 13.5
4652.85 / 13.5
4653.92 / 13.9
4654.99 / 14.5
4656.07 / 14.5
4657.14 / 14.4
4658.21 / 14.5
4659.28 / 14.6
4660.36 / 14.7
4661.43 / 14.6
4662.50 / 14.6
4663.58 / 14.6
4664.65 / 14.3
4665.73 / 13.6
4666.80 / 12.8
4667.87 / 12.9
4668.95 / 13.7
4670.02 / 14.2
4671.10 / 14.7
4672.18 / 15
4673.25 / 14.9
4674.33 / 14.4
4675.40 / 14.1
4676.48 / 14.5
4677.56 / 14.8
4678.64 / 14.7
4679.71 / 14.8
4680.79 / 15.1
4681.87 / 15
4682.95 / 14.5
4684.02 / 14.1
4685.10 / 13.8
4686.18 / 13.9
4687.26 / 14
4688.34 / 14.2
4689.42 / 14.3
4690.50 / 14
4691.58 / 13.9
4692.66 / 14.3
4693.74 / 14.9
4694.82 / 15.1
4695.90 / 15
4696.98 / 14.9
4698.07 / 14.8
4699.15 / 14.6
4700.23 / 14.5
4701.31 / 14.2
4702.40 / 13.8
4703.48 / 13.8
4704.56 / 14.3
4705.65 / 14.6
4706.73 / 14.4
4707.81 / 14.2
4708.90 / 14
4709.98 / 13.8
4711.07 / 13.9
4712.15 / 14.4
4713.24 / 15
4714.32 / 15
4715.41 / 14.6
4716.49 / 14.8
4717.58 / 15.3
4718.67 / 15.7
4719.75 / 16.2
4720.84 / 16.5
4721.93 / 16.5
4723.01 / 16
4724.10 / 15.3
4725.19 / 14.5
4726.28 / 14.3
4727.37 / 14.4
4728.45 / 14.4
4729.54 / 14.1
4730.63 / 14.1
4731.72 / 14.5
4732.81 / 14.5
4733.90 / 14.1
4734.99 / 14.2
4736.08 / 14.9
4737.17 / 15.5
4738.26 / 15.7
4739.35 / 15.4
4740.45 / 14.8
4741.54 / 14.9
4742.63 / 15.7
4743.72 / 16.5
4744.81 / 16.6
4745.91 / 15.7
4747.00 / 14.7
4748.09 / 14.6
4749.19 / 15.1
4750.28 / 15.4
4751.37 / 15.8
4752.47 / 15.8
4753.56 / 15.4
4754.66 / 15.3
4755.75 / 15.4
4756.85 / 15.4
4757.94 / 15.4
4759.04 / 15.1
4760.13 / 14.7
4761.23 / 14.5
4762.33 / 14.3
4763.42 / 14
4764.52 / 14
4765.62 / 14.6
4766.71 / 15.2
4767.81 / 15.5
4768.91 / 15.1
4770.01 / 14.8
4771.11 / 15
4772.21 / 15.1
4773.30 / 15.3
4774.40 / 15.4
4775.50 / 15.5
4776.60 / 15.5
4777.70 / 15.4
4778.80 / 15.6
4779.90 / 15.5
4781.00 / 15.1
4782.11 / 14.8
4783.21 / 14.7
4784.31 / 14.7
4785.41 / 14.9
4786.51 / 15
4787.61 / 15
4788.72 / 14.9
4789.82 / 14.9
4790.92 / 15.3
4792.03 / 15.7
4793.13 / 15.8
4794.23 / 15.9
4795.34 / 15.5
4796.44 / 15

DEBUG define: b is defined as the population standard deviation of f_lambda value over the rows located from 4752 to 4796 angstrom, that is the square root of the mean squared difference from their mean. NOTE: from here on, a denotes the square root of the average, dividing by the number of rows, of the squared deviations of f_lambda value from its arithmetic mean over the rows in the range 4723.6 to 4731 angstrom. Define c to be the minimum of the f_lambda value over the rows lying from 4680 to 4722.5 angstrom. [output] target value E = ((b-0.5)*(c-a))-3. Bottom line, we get -3.7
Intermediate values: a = 0.38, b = 0.45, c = 13.8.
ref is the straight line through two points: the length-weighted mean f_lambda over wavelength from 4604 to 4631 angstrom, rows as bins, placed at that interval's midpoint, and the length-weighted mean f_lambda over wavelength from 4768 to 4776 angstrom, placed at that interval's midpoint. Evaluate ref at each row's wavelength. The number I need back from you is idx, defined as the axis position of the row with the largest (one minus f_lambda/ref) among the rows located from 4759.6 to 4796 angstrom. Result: 4763.42 angstrom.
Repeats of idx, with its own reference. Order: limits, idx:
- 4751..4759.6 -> 4759.04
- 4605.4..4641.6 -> 4631.47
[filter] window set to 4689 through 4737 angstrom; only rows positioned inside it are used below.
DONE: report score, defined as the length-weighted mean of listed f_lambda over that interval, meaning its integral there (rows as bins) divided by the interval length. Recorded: 14.66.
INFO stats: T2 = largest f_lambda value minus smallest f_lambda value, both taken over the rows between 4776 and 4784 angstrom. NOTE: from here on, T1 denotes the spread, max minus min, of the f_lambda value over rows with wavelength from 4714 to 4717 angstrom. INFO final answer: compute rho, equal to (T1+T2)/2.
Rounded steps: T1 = 0.4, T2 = 0.9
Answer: 0.65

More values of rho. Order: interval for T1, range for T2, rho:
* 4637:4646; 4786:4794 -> 1.25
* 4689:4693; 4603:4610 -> 0.45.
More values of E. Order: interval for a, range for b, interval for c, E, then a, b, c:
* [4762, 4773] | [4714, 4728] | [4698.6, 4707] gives 0.5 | 0.49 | 0.77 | 13.8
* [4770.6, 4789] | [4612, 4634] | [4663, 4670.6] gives -0.7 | 0.29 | 0.68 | 12.8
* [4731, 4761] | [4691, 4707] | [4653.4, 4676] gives -4.1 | 0.60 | 0.41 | 12.8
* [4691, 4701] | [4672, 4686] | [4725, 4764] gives -4.5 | 0.36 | 0.39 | 14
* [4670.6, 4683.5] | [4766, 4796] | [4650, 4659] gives -5.2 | 0.28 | 0.34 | 13.5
